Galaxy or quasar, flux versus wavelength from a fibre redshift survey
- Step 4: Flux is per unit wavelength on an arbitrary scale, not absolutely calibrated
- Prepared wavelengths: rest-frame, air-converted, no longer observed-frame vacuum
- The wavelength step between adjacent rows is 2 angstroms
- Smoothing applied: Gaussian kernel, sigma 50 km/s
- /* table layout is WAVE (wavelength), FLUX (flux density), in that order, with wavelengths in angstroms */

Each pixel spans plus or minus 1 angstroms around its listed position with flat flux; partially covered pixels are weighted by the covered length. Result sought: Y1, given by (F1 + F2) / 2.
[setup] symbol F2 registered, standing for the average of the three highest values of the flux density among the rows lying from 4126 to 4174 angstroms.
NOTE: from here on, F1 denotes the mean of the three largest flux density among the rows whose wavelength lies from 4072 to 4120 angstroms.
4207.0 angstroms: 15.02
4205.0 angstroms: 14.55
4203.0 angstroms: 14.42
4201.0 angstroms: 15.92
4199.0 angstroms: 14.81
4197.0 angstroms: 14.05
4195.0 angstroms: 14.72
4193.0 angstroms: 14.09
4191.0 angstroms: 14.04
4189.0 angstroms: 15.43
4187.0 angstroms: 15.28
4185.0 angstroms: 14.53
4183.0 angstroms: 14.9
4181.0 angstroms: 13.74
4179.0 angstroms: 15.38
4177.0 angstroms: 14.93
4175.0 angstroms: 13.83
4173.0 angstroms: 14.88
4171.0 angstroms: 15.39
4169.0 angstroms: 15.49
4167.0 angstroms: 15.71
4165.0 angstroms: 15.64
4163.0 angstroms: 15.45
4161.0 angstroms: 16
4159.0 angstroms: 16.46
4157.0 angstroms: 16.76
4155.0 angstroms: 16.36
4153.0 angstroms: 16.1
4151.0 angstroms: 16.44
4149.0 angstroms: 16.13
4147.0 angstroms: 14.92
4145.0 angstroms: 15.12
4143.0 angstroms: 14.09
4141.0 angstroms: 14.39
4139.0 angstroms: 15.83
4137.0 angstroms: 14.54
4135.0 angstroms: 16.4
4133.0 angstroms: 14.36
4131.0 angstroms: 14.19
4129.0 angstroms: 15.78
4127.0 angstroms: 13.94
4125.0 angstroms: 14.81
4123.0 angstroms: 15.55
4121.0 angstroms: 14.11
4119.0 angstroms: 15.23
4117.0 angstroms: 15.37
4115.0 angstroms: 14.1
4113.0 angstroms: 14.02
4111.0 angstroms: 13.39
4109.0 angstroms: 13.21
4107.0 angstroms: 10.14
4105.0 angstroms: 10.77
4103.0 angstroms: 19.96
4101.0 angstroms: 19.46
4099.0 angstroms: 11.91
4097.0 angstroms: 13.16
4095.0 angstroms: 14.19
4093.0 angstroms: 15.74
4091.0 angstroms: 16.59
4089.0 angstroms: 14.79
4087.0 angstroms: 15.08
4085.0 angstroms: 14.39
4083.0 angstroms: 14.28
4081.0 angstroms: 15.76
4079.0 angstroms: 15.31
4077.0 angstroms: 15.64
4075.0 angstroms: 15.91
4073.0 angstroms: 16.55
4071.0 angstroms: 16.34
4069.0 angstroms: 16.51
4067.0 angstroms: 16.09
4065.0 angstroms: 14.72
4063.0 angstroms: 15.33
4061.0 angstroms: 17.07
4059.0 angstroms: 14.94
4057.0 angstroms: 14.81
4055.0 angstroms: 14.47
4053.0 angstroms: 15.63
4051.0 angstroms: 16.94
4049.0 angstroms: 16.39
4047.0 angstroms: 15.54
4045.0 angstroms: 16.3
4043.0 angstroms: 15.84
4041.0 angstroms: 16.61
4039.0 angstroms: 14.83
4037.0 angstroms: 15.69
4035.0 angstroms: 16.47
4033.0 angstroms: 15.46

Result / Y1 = 17.61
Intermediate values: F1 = 18.67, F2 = 16.6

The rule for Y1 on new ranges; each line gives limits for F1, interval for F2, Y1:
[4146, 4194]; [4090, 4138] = 17.61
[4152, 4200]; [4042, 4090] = 16.69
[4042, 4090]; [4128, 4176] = 16.70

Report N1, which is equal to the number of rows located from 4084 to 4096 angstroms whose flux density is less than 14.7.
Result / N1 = 2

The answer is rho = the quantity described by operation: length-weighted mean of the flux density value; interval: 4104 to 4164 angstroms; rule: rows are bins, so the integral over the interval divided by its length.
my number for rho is 14.8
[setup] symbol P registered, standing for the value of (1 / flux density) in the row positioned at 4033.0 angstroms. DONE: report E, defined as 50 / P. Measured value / 773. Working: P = 0.0647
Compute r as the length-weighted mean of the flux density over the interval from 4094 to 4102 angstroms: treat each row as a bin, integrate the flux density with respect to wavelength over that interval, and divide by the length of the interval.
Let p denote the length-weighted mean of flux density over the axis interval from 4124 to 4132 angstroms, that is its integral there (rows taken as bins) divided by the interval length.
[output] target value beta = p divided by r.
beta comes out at 1.00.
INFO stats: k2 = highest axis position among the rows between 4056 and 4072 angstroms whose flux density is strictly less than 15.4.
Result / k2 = 4065.0 angstroms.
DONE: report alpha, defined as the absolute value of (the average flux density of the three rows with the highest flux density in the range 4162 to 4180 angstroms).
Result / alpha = 15.6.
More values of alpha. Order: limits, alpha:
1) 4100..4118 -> 18.3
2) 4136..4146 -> 15.2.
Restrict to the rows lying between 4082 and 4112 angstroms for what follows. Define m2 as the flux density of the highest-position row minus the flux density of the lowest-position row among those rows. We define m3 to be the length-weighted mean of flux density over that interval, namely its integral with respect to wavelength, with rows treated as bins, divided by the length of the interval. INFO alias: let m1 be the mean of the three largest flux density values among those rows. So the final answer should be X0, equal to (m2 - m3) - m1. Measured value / -34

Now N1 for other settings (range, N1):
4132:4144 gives 4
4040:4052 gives 0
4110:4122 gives 4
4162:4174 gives 0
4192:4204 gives 3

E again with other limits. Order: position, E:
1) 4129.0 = 789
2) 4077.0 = 782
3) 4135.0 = 820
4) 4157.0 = 838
